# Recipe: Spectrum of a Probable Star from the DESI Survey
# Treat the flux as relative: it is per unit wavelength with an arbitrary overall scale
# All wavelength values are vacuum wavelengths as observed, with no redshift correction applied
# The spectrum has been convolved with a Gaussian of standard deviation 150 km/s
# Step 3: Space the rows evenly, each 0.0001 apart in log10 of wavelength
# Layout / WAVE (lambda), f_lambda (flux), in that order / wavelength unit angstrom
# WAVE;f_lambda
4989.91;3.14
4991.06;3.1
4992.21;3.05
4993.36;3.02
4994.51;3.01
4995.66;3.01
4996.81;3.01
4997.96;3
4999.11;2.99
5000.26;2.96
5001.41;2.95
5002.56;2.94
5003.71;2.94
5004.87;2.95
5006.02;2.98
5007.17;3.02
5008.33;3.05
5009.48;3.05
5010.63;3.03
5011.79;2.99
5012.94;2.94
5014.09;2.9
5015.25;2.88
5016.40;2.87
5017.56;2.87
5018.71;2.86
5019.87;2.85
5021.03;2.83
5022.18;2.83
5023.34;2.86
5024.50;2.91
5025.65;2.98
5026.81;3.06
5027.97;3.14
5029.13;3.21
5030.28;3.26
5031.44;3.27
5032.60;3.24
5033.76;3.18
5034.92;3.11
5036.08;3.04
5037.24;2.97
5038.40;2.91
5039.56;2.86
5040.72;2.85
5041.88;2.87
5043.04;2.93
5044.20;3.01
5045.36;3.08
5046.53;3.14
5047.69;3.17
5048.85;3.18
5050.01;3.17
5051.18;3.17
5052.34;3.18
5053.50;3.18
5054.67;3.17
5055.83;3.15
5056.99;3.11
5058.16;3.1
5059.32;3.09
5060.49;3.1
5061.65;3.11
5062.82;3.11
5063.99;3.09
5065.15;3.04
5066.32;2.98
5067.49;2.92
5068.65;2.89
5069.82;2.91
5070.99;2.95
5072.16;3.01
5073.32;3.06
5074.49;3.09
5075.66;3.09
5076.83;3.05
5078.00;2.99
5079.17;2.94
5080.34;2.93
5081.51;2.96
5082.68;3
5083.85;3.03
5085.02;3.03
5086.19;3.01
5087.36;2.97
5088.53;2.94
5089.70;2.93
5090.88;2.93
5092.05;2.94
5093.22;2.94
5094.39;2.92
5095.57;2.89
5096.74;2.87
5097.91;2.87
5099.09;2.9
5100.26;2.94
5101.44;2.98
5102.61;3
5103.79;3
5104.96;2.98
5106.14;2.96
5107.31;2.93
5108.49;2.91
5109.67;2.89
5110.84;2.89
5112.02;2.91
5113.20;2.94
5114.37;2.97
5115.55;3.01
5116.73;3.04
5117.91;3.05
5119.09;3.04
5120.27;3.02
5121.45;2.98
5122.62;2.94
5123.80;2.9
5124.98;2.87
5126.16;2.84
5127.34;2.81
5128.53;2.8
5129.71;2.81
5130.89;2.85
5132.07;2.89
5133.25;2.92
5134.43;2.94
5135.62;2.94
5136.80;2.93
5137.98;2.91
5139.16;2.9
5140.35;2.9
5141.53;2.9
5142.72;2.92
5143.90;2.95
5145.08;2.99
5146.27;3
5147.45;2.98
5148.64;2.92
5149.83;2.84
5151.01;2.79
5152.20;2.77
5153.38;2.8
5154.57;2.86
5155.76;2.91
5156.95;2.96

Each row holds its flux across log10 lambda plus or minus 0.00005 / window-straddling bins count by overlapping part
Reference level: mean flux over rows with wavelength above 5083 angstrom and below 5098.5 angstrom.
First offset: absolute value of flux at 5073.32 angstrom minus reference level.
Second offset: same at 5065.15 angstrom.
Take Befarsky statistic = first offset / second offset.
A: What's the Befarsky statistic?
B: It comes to 1.2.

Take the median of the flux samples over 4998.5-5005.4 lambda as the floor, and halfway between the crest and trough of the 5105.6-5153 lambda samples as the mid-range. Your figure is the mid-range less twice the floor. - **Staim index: -2.99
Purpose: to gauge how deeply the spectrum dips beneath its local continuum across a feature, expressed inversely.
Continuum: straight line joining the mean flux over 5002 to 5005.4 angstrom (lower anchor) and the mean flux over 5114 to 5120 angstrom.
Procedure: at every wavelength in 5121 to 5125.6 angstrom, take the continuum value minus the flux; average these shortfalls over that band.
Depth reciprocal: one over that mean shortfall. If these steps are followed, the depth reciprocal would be 10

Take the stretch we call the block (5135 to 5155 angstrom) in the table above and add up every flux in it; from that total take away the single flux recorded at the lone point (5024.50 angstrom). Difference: 46.4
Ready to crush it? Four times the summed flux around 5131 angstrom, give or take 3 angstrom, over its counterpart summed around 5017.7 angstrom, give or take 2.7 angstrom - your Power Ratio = 3.98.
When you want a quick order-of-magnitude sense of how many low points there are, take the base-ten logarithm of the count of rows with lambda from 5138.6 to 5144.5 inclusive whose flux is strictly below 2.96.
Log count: 0.70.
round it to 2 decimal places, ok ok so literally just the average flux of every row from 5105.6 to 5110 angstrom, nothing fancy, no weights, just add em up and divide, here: 2.92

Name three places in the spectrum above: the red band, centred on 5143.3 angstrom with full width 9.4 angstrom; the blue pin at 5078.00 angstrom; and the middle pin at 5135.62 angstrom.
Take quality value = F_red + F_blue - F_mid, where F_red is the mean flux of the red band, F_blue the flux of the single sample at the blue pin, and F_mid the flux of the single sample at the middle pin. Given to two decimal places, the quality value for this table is 2.99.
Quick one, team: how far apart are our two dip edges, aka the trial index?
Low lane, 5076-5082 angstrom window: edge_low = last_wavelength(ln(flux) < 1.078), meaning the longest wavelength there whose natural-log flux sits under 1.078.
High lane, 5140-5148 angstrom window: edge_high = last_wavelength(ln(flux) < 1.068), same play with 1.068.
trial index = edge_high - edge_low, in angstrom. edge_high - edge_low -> 61.2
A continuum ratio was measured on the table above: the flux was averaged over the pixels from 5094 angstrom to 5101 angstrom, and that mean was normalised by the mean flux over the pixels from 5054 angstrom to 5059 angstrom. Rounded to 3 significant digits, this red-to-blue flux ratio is 0.925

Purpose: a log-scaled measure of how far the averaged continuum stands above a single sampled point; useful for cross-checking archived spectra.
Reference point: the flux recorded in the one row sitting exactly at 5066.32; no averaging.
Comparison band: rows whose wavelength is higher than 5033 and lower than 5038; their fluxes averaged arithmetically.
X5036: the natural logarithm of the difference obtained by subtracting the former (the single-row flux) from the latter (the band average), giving -2.4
